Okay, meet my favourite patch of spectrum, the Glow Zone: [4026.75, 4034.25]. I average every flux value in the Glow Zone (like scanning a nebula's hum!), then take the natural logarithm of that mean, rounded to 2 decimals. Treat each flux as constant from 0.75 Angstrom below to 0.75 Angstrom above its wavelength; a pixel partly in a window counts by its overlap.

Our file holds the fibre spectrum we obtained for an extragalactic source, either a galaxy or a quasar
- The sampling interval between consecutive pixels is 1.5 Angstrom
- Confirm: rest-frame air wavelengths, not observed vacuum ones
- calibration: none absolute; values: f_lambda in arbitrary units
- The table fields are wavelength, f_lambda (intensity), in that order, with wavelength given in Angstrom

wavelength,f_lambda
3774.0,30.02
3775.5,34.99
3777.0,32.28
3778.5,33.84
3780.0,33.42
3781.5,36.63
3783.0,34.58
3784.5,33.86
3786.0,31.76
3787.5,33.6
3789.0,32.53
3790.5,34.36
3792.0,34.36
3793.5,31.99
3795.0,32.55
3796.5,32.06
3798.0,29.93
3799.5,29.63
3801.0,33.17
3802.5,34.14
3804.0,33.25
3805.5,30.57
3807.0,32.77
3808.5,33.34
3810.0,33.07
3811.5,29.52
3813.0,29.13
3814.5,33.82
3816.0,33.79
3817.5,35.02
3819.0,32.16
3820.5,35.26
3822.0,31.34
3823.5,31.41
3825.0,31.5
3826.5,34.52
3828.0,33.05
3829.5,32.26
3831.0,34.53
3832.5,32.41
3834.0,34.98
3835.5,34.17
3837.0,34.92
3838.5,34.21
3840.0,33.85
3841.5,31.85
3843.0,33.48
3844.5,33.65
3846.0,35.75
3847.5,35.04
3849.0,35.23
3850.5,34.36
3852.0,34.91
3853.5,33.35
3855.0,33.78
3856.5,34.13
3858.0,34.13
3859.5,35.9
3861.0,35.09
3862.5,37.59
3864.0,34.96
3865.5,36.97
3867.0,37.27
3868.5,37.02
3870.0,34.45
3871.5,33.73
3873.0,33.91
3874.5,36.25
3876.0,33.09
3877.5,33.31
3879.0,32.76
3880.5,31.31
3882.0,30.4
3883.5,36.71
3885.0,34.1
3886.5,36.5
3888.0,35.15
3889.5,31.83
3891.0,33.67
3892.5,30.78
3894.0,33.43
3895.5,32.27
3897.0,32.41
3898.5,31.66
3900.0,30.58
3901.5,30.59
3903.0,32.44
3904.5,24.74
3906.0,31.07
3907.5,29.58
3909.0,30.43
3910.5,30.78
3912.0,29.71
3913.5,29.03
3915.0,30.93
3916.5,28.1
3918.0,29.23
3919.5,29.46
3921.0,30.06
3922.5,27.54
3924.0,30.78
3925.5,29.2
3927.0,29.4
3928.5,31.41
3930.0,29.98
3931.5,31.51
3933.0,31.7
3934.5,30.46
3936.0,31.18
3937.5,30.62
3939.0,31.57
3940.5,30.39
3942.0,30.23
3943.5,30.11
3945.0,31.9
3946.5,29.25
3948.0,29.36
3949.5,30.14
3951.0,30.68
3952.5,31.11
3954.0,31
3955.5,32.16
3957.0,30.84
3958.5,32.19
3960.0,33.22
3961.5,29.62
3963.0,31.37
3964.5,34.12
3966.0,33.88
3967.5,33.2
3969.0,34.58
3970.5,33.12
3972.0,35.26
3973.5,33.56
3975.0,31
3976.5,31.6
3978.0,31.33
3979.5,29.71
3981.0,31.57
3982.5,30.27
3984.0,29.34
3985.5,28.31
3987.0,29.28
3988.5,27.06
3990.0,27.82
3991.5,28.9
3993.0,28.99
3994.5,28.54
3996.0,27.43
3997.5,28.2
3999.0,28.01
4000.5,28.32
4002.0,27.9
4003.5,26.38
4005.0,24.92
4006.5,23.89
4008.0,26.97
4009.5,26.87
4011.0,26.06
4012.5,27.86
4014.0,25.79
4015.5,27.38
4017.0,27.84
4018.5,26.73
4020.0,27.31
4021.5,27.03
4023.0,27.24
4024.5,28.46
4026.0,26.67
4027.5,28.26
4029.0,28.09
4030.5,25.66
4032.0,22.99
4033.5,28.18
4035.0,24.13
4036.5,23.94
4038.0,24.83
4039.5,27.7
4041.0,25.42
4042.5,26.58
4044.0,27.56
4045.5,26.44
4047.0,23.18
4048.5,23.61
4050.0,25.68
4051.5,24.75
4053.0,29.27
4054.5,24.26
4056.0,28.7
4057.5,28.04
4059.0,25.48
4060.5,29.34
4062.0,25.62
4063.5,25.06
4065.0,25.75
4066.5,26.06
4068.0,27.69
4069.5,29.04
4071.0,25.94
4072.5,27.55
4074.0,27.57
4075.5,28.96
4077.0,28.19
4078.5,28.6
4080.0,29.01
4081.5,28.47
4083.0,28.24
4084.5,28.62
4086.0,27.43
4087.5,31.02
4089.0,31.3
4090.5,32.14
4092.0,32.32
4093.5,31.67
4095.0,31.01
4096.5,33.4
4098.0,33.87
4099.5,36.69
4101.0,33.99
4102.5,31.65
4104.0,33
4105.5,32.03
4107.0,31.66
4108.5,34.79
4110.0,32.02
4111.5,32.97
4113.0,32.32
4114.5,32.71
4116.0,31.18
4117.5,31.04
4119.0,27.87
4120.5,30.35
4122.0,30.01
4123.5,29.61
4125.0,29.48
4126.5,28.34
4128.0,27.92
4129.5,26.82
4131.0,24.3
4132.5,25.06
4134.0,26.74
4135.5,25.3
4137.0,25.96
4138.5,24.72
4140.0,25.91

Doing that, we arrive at 3.28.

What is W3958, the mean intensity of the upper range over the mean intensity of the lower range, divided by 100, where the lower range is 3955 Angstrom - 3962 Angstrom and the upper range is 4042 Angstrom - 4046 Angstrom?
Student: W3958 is 0.0085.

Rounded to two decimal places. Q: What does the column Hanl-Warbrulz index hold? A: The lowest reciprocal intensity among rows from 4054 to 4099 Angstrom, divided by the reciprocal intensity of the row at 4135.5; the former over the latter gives 0.75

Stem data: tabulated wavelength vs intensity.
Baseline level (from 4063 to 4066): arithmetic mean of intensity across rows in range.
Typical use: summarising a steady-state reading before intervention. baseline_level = 25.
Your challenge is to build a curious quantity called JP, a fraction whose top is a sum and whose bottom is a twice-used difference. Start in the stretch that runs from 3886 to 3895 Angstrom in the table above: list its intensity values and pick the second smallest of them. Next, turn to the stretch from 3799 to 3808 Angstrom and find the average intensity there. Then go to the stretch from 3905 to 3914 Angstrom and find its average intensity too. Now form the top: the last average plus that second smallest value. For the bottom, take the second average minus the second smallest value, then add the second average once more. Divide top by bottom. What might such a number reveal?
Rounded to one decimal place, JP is 1.9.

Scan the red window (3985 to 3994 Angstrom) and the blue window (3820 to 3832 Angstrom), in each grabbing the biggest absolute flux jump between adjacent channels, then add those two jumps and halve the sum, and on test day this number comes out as 3.07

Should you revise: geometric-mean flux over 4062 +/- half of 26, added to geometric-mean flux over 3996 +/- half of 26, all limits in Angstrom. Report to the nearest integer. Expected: 54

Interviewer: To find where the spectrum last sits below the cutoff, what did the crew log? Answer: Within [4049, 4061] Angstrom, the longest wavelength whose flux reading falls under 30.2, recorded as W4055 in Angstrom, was 4060.5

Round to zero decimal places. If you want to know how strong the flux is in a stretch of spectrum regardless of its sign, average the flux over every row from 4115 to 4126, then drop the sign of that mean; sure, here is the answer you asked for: 30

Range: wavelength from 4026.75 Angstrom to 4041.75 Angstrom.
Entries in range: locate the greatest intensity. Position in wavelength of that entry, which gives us 4027.5 Angstrom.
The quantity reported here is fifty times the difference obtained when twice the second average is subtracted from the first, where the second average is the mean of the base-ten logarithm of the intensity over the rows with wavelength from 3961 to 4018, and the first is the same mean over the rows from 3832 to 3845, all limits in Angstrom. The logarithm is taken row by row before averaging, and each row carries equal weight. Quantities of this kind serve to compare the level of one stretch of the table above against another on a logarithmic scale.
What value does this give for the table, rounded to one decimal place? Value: -70.2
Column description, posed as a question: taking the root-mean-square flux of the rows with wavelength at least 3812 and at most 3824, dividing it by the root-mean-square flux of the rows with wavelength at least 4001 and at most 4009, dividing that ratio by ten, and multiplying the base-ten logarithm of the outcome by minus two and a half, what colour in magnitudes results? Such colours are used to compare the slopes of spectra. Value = 2.25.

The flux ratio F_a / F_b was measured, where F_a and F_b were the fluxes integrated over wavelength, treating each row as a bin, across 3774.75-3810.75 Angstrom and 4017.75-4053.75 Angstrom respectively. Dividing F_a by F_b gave 1.26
